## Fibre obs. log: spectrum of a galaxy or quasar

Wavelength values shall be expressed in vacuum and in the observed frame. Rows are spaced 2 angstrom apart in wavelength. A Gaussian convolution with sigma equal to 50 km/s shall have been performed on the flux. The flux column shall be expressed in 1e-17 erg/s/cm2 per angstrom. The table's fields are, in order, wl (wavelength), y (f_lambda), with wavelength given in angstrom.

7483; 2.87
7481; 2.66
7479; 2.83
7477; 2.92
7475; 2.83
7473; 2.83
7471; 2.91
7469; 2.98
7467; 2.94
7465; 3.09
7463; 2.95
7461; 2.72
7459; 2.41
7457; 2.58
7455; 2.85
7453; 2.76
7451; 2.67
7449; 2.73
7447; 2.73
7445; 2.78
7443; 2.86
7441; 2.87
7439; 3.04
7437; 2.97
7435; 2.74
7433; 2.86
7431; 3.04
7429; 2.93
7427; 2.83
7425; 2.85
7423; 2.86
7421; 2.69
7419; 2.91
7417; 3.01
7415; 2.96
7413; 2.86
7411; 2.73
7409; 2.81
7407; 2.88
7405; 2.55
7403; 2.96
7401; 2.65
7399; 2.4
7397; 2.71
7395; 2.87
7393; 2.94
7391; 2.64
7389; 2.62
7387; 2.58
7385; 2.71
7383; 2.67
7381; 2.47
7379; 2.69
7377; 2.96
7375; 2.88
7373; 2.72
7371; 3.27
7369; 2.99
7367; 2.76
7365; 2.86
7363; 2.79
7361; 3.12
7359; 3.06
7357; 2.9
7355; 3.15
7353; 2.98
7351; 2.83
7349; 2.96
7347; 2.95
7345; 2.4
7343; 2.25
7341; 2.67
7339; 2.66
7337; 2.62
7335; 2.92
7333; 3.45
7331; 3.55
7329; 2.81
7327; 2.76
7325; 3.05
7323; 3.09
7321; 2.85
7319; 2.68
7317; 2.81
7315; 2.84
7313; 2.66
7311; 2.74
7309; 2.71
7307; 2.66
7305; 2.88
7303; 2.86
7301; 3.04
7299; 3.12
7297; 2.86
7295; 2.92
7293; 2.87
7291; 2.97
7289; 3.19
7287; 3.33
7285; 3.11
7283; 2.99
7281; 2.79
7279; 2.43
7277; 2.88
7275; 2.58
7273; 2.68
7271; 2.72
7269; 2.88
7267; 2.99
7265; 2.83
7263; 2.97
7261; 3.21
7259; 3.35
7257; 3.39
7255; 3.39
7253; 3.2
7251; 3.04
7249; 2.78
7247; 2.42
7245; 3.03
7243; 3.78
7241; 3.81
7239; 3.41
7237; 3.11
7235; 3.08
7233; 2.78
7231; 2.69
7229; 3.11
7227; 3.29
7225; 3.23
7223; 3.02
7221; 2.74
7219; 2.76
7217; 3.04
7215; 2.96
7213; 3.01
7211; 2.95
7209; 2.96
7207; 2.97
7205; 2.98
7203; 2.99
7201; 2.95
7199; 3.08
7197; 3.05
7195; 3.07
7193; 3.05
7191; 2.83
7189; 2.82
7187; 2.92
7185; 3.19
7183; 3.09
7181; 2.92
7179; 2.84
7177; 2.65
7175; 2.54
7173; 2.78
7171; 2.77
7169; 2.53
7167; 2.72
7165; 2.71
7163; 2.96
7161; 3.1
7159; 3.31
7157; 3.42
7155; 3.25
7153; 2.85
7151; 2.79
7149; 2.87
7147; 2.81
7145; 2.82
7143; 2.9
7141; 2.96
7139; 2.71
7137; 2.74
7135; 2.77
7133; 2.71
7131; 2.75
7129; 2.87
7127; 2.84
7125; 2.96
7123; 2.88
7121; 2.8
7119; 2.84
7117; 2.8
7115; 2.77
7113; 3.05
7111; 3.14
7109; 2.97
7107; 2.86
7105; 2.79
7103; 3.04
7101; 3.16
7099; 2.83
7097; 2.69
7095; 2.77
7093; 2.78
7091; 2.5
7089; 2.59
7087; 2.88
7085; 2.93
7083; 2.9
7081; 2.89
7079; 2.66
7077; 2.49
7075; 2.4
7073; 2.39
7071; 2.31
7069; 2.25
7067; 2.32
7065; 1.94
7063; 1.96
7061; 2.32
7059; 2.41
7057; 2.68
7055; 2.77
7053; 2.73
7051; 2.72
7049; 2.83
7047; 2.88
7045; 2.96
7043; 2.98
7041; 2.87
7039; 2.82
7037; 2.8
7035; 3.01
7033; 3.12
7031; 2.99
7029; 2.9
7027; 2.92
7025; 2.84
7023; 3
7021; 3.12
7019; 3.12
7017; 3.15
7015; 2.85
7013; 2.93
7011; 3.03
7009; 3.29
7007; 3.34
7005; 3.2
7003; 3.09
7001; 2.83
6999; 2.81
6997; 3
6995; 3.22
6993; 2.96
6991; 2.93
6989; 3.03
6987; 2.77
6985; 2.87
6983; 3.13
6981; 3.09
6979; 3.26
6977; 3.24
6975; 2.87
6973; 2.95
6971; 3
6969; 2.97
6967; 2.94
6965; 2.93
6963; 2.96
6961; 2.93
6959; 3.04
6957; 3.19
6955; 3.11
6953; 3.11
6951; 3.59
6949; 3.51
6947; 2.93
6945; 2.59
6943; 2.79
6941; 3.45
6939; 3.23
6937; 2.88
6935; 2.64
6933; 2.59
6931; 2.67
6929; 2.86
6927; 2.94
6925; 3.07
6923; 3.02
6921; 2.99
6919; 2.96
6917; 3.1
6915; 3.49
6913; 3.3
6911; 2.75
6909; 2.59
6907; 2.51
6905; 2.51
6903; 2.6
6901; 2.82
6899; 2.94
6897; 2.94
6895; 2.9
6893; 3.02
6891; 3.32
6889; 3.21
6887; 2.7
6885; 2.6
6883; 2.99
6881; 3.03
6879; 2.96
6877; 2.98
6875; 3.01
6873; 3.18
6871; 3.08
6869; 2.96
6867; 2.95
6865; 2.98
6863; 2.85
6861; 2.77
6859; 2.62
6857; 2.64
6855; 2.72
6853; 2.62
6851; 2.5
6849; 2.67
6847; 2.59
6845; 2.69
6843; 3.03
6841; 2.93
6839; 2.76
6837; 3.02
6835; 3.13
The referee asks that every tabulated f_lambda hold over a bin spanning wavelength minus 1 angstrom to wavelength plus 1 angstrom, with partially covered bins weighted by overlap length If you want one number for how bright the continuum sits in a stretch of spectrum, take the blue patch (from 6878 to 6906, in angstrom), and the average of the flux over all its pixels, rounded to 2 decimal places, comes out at 2.90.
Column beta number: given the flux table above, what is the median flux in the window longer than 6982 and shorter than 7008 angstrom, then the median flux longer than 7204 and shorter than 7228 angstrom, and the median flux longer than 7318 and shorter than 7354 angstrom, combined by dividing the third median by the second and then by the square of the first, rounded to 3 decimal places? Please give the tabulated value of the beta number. 0.106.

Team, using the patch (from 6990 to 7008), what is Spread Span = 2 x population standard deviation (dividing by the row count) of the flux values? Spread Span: 0.345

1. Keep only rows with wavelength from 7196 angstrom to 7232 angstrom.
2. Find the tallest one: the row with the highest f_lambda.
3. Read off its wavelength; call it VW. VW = 7227 angstrom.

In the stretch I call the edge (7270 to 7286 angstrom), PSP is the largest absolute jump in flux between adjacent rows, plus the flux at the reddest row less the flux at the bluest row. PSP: 0.84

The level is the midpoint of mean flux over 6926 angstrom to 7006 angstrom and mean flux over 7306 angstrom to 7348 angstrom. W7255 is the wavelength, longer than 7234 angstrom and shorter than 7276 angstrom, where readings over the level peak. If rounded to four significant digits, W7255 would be 7241 angstrom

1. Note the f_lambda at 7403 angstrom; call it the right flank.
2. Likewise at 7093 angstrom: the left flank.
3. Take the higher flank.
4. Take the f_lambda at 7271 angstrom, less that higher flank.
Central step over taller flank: -0.24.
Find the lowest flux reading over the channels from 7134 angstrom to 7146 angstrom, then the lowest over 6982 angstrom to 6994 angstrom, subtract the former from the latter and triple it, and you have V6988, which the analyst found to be 0.2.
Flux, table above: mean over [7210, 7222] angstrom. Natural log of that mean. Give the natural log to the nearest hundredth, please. 1.07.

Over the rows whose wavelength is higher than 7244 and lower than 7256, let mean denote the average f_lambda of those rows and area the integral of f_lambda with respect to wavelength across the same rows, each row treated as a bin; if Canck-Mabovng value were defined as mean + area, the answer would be 38.7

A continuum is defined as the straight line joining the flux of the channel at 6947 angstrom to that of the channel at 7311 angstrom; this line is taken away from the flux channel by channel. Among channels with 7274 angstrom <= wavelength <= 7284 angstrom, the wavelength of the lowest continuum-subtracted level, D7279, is 7279 angstrom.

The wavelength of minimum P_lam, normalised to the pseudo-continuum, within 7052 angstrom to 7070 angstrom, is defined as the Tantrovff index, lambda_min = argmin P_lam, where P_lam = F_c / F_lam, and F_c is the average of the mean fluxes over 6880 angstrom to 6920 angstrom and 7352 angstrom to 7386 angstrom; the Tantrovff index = 7055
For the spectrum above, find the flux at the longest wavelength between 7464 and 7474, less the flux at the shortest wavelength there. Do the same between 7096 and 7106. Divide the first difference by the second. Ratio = -2.6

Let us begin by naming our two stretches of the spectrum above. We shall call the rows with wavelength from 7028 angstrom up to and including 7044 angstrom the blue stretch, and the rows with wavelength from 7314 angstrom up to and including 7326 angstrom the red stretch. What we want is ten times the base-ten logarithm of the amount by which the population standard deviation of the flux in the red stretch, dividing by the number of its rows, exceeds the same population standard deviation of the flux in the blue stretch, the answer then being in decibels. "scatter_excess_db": -14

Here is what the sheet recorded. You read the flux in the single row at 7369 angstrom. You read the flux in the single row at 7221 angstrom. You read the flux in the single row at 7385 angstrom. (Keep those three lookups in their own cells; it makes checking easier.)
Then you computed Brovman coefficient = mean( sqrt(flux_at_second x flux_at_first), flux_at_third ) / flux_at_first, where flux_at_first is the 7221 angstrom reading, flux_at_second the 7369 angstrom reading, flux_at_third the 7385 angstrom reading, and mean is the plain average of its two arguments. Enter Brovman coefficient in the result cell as 1.02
